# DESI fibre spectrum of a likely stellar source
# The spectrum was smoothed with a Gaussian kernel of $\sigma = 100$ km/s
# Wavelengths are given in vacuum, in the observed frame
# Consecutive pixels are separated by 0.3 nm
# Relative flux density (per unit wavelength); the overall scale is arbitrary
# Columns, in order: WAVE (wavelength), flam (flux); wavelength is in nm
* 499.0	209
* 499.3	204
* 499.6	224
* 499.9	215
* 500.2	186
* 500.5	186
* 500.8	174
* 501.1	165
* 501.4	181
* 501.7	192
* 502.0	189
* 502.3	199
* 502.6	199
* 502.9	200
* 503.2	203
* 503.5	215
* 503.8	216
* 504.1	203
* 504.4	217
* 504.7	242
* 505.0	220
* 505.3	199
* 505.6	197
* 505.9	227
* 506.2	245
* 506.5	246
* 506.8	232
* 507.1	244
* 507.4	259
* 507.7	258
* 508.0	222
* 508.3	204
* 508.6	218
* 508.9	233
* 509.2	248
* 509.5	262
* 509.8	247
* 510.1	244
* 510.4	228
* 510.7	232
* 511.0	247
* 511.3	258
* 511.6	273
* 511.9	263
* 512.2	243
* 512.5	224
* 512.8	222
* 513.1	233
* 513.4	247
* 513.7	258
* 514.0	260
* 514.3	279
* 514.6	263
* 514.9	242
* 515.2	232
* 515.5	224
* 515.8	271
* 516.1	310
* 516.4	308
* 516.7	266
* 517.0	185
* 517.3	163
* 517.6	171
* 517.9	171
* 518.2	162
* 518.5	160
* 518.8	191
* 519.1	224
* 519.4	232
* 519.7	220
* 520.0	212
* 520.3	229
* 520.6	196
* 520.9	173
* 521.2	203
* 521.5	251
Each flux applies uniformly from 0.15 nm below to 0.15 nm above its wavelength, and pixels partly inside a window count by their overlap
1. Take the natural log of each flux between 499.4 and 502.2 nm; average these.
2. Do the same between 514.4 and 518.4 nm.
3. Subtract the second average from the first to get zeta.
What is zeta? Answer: -0.16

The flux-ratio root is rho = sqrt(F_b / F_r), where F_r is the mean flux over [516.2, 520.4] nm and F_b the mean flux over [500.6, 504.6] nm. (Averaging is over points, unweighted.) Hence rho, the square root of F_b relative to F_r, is 0.97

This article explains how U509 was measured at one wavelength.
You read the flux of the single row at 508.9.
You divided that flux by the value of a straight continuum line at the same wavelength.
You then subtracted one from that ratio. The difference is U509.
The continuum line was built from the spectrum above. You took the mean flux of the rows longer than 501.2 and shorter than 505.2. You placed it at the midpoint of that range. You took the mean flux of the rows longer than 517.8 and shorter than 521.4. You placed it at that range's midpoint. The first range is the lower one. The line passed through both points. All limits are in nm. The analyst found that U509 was 0.15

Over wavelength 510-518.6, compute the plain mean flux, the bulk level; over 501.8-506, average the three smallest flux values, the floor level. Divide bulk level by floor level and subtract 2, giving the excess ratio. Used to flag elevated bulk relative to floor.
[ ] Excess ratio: -0.79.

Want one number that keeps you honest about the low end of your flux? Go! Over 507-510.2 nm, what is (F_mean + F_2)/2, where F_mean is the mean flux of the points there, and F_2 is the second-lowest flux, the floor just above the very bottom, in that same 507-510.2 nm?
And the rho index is 229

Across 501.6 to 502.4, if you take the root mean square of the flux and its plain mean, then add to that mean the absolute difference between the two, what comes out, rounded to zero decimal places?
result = 193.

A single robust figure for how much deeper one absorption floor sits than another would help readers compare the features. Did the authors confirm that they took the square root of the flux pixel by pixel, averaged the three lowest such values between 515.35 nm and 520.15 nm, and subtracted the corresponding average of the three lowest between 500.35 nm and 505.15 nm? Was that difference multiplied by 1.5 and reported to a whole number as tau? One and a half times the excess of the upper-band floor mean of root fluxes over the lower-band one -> -1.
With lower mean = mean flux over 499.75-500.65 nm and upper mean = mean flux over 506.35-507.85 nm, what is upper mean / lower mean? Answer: 1.3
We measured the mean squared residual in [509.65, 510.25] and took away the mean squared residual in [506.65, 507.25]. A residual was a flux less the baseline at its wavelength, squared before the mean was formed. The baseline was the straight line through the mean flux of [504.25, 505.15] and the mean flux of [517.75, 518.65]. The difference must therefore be 1345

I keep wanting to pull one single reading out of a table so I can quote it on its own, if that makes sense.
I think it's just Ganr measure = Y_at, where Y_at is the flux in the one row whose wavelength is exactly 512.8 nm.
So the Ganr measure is 222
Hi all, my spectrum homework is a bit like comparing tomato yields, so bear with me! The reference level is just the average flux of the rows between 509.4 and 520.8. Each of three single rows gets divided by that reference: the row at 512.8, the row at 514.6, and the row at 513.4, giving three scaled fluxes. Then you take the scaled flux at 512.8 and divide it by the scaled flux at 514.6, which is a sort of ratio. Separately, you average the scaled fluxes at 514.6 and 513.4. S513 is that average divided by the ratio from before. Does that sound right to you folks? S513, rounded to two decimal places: 1.30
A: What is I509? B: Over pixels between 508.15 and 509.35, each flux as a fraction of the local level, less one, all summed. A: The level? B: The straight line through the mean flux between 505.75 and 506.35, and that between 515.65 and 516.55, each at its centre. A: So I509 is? -0.42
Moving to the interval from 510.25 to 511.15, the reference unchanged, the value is -0.32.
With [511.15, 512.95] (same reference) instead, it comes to -0.54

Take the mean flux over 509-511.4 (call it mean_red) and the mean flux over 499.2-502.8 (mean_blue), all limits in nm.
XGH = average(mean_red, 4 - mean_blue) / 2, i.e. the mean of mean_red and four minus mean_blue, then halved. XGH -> 14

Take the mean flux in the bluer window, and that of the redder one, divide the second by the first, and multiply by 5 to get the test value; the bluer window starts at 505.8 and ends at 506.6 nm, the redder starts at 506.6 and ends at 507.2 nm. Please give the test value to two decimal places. 4.97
